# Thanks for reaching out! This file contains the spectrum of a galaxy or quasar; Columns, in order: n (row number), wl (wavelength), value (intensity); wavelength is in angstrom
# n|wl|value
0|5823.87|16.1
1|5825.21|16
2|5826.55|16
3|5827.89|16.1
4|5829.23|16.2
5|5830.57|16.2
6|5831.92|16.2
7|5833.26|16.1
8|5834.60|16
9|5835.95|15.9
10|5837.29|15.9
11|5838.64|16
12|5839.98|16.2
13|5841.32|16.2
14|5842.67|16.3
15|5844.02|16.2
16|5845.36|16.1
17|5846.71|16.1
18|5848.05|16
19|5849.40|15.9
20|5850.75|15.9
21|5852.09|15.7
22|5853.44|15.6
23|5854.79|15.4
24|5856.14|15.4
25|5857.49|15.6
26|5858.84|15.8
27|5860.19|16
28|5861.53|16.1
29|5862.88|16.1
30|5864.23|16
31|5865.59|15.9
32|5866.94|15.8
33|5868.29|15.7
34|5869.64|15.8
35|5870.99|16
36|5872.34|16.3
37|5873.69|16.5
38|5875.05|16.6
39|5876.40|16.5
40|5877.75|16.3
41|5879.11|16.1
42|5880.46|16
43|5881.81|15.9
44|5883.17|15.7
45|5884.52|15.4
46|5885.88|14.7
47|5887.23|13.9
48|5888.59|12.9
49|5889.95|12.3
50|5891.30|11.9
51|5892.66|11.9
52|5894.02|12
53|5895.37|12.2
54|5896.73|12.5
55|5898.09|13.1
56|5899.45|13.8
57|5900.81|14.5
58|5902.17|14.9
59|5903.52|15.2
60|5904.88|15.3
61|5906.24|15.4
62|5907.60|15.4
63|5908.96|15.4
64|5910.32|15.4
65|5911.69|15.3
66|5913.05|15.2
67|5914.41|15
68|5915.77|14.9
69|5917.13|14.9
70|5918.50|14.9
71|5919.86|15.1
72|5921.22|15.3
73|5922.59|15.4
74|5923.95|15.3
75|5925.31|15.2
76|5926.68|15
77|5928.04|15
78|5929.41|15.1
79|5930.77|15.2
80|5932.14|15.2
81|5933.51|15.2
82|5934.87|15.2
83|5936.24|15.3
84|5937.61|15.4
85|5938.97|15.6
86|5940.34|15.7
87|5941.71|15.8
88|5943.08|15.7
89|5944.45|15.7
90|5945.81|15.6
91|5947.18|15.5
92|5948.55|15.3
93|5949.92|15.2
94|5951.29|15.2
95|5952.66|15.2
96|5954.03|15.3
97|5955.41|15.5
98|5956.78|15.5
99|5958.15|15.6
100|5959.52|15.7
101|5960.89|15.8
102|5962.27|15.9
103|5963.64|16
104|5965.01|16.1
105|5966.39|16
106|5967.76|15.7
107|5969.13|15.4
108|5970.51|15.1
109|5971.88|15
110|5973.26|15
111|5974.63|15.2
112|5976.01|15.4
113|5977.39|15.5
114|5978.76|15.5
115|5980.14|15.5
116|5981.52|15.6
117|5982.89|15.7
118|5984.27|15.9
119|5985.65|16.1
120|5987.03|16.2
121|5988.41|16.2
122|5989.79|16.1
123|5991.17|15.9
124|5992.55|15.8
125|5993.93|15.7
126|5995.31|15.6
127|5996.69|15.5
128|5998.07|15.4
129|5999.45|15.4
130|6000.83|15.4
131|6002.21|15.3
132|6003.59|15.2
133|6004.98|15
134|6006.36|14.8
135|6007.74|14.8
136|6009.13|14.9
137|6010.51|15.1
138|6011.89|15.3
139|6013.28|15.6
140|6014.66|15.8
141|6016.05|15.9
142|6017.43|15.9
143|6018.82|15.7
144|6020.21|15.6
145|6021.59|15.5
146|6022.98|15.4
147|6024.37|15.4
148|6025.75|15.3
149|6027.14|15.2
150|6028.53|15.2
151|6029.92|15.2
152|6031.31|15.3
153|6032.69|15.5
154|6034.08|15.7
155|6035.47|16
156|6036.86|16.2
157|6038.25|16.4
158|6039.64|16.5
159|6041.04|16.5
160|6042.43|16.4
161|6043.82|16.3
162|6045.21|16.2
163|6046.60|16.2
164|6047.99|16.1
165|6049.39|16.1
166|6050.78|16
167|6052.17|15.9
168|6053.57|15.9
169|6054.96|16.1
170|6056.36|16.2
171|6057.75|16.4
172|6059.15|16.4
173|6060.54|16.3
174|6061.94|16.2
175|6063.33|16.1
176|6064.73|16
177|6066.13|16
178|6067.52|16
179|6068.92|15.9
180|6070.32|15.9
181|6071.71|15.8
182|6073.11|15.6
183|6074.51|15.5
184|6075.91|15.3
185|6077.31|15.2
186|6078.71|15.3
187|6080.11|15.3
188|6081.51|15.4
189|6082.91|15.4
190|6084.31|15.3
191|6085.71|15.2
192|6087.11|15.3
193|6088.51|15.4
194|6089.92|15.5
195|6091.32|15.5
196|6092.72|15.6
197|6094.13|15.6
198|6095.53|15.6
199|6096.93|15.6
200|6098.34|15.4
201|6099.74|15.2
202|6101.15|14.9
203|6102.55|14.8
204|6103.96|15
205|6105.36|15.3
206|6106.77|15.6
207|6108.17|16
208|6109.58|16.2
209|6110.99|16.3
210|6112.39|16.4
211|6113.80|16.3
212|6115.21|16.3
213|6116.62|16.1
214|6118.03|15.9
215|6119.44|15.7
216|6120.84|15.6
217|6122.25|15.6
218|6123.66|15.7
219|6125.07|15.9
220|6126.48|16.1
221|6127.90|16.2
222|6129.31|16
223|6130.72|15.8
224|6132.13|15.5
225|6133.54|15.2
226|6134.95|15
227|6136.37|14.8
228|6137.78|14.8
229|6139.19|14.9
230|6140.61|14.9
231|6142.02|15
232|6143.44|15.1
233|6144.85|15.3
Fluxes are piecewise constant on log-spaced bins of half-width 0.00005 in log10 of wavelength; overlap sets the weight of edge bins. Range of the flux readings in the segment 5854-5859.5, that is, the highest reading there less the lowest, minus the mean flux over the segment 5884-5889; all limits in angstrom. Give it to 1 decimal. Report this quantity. -13.8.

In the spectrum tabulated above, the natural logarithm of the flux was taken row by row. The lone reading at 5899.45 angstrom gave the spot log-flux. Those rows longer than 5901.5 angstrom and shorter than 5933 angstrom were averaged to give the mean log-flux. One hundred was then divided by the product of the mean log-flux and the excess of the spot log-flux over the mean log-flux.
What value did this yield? -388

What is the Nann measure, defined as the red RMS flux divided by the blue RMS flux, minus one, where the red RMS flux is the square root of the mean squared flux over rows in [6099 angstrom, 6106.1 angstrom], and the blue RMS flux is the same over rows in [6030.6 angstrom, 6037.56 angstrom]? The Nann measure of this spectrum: -0.045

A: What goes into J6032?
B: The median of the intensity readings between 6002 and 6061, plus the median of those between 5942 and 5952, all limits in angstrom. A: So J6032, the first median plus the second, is 31.3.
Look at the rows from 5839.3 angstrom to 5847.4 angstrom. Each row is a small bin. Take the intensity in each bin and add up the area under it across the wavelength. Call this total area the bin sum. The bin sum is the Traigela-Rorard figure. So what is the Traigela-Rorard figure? 131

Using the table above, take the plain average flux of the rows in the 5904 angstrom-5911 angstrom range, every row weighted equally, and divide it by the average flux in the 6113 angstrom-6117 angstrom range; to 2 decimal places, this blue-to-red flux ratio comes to 0.95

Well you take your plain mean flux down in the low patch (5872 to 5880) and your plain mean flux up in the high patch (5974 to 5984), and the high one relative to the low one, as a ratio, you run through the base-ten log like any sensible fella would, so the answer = -0.024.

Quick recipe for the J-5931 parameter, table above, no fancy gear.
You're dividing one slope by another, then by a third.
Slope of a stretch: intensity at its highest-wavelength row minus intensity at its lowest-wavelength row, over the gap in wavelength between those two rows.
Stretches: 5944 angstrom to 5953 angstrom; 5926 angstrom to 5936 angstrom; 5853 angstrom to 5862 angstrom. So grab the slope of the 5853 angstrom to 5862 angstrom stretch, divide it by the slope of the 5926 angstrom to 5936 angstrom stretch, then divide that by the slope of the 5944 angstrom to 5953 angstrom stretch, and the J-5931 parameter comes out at -42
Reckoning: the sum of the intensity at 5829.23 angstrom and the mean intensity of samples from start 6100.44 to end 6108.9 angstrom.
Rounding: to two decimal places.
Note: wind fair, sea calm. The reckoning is 31.47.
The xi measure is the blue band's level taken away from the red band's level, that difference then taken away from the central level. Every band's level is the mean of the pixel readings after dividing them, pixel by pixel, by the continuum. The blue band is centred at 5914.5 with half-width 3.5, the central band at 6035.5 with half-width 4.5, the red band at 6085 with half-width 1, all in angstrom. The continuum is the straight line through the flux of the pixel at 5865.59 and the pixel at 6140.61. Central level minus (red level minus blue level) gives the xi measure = 0.99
